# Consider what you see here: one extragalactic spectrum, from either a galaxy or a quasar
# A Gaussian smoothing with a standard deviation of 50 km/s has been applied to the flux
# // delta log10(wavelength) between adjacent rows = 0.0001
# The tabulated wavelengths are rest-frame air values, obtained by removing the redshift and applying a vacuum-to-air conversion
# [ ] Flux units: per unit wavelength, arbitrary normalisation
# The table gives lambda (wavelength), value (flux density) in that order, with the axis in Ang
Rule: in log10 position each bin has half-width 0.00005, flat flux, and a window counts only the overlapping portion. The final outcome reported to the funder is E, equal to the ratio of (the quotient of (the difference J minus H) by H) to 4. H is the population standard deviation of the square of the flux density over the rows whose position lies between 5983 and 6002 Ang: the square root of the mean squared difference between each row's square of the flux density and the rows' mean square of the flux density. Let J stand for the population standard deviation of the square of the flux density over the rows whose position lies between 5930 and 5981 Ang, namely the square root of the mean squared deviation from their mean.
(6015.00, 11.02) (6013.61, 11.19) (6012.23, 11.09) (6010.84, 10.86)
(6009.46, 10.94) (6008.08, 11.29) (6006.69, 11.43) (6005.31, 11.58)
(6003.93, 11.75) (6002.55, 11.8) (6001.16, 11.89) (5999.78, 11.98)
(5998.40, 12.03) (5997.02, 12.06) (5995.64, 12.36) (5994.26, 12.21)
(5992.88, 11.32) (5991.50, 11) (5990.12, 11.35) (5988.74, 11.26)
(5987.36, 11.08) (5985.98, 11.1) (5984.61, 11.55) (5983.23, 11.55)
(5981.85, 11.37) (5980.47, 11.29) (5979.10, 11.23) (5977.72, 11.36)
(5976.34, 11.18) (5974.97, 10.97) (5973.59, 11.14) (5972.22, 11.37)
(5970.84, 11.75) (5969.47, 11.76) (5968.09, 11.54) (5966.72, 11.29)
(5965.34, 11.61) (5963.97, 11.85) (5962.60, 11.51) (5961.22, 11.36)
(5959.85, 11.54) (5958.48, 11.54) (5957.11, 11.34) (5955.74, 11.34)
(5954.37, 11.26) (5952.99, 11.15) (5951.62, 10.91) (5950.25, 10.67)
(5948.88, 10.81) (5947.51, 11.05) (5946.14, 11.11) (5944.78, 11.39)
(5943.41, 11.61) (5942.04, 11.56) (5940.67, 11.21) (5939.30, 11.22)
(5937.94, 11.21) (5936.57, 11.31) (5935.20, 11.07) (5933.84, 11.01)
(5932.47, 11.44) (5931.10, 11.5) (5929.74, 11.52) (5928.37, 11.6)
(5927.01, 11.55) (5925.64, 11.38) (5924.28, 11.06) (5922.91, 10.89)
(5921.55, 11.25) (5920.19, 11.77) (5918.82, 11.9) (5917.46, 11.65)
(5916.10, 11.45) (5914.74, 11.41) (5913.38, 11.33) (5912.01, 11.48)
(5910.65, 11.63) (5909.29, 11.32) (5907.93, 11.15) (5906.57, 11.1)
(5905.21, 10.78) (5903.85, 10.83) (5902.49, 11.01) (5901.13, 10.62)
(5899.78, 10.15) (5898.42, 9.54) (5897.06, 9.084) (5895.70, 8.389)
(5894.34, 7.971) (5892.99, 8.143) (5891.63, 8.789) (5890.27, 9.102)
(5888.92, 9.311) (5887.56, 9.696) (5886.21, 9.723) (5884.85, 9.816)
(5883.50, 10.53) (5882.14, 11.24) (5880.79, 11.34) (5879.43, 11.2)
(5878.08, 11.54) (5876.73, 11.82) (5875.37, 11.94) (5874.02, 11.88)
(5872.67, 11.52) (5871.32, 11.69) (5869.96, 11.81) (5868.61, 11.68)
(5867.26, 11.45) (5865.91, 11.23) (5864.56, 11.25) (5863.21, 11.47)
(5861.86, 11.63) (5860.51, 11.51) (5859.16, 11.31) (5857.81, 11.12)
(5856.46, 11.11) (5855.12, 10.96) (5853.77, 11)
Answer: -0.11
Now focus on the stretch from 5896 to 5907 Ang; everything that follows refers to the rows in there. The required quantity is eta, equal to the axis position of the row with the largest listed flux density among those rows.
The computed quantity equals 5906.57 Ang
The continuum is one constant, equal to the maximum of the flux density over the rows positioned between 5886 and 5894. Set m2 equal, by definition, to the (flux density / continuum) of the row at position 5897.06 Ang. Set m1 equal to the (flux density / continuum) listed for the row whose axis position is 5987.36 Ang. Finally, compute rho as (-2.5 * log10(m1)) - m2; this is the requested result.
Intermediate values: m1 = 1.14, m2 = 0.93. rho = -1.08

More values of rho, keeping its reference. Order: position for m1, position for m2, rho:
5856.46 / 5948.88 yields -1.26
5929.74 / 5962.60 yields -1.37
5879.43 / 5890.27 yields -1.09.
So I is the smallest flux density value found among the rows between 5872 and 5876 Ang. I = 11.52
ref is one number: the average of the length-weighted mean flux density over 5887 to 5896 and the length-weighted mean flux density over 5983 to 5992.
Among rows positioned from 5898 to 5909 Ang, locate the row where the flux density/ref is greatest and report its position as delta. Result 5907.93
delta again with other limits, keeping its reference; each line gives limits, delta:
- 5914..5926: 5918.82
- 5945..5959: 5958.48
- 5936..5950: 5943.41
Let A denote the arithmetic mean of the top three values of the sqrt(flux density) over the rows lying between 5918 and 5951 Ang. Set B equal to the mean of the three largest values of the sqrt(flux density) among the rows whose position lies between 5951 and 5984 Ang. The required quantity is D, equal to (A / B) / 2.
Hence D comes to 0.499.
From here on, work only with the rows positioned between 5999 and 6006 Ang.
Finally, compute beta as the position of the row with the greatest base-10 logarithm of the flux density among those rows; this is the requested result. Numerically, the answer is 5999.78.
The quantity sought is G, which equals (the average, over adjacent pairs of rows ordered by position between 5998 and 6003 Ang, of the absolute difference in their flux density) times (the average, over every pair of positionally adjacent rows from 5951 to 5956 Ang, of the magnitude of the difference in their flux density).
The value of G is 0.01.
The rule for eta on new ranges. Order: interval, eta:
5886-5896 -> 5886.21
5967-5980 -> 5969.47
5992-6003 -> 5995.64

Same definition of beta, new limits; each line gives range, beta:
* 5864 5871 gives 5869.96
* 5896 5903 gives 5902.49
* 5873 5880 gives 5875.37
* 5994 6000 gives 5995.64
